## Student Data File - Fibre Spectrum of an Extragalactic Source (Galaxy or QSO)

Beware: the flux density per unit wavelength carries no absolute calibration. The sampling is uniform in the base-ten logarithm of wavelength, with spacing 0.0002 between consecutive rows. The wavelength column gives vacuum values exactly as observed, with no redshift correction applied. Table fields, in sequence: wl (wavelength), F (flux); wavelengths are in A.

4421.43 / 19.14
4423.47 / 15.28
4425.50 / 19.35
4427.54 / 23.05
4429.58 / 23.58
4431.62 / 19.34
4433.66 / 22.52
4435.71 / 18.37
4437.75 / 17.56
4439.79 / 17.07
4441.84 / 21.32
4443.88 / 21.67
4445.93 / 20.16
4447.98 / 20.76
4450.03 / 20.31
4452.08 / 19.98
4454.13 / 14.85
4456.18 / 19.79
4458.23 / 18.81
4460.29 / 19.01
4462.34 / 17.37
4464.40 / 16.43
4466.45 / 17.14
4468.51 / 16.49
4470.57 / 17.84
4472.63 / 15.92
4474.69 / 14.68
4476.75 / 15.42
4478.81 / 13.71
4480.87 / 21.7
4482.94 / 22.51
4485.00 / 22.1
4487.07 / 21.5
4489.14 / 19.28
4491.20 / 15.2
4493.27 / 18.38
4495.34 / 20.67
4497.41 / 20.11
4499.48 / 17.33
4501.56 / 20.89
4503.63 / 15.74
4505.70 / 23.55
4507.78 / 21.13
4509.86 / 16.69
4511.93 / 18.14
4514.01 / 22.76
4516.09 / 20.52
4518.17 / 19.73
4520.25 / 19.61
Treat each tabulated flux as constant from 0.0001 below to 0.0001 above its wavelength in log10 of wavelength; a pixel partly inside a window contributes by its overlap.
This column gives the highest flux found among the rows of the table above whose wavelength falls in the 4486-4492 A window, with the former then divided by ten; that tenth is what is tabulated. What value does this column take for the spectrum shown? 2.15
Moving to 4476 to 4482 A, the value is 2.17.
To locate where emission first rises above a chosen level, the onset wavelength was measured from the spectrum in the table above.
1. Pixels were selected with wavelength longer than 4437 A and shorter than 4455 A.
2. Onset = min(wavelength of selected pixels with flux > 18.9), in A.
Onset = 4441.84 A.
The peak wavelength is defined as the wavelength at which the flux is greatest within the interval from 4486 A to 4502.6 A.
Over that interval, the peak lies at 4487.07 A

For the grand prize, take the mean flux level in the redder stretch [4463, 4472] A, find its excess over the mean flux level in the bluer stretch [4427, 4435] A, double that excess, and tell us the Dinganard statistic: -10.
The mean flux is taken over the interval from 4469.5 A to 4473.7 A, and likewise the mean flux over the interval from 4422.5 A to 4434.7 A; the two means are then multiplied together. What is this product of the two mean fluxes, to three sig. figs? 346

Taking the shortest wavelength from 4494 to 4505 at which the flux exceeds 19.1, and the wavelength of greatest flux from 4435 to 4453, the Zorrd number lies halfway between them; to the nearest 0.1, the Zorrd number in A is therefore 4469.6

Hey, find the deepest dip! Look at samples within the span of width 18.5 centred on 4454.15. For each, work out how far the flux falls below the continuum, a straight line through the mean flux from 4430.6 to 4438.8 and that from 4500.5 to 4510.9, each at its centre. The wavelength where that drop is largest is 4454.13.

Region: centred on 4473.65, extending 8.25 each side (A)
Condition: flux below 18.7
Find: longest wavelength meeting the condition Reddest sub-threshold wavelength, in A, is 4478.81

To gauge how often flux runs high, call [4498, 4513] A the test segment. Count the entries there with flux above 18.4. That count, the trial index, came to 3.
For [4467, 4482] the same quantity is 1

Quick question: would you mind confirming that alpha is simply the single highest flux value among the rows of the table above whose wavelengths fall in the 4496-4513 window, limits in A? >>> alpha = 23.55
